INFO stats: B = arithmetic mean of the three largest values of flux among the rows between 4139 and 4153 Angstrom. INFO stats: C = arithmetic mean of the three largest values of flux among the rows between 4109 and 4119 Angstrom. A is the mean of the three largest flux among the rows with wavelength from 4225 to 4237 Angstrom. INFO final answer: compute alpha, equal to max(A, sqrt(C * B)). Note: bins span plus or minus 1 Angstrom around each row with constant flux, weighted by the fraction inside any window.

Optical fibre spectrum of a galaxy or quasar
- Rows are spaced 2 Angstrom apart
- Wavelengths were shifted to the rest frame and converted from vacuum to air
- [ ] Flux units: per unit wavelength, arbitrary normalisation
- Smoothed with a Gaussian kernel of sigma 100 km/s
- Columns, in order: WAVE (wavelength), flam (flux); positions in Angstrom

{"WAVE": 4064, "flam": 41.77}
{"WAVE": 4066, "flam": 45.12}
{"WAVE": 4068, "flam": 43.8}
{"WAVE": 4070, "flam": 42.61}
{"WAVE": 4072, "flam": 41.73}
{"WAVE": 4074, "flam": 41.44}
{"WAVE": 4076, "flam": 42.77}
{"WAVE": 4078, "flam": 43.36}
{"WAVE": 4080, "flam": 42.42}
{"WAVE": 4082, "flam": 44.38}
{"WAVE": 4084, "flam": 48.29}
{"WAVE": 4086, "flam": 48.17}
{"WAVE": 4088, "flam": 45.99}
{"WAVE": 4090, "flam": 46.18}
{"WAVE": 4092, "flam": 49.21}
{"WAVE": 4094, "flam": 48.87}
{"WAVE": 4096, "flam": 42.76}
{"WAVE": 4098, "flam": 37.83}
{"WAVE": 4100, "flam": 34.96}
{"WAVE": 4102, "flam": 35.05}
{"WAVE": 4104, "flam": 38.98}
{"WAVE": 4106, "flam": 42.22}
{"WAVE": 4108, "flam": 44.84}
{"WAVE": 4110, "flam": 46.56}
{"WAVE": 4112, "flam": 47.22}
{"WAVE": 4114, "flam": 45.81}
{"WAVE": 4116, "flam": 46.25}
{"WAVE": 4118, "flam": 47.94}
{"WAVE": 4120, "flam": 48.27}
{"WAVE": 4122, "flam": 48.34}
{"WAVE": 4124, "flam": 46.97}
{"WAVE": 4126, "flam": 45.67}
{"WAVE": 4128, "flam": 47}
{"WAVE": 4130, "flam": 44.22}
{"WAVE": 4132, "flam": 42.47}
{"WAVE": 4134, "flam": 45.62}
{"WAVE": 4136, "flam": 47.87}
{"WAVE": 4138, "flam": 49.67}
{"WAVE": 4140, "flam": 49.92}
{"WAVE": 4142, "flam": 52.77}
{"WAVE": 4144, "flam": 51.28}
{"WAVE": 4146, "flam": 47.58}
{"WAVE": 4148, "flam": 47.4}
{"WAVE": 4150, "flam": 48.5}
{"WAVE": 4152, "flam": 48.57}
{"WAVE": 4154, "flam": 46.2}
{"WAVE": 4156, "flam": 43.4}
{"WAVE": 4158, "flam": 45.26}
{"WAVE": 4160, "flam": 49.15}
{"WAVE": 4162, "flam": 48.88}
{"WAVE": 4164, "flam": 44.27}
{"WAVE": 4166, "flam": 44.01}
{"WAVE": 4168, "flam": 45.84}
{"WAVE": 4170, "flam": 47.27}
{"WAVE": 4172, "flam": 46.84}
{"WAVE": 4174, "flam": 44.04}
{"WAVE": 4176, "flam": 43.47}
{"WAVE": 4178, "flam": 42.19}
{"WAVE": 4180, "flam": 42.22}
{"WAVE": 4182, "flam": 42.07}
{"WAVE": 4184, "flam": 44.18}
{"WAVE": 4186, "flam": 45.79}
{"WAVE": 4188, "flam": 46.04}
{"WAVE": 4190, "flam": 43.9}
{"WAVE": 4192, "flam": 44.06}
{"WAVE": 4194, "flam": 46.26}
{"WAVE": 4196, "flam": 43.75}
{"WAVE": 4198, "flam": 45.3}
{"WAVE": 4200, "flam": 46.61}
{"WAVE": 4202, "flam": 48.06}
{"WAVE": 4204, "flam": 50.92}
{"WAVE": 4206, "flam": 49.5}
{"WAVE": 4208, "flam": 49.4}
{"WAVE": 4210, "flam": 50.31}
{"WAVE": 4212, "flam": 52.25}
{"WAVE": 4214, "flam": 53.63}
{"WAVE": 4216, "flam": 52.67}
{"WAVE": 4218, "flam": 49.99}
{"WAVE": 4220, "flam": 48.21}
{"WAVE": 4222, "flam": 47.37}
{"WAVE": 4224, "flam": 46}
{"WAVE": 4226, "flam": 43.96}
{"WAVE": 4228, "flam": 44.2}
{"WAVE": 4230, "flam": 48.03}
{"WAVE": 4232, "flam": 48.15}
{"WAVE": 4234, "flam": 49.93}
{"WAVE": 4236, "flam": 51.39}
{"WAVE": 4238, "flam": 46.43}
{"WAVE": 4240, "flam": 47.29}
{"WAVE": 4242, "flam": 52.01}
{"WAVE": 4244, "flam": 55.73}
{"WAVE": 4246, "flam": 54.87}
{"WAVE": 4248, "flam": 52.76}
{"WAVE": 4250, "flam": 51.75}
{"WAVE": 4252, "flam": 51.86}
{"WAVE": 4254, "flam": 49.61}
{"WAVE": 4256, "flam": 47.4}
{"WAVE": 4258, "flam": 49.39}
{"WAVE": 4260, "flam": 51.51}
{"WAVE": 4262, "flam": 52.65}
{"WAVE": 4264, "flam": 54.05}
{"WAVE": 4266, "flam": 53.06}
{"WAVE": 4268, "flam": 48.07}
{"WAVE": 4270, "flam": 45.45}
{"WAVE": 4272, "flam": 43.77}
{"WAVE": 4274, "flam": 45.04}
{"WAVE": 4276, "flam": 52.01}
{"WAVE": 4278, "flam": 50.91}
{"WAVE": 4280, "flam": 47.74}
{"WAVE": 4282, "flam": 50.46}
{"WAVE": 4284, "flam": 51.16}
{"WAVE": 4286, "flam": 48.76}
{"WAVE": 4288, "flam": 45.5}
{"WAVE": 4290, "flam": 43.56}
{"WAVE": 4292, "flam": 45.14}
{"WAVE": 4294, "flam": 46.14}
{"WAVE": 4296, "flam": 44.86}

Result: 49.8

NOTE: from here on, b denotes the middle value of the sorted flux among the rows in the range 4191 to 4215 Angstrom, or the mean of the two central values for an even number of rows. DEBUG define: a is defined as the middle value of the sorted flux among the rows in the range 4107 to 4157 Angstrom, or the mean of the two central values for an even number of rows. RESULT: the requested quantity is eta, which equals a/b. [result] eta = 0.97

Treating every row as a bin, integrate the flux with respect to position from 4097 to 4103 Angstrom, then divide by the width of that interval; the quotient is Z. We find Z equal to 36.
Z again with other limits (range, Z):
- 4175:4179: 43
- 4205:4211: 50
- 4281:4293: 47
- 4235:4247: 51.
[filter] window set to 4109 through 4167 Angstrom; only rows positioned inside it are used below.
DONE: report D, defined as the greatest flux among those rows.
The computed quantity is 52.77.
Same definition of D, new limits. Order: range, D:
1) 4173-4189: 46.04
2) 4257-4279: 54.05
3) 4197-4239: 53.63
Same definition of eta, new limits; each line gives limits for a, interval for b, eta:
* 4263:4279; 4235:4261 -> 0.96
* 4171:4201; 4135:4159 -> 0.91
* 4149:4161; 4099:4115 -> 1.09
